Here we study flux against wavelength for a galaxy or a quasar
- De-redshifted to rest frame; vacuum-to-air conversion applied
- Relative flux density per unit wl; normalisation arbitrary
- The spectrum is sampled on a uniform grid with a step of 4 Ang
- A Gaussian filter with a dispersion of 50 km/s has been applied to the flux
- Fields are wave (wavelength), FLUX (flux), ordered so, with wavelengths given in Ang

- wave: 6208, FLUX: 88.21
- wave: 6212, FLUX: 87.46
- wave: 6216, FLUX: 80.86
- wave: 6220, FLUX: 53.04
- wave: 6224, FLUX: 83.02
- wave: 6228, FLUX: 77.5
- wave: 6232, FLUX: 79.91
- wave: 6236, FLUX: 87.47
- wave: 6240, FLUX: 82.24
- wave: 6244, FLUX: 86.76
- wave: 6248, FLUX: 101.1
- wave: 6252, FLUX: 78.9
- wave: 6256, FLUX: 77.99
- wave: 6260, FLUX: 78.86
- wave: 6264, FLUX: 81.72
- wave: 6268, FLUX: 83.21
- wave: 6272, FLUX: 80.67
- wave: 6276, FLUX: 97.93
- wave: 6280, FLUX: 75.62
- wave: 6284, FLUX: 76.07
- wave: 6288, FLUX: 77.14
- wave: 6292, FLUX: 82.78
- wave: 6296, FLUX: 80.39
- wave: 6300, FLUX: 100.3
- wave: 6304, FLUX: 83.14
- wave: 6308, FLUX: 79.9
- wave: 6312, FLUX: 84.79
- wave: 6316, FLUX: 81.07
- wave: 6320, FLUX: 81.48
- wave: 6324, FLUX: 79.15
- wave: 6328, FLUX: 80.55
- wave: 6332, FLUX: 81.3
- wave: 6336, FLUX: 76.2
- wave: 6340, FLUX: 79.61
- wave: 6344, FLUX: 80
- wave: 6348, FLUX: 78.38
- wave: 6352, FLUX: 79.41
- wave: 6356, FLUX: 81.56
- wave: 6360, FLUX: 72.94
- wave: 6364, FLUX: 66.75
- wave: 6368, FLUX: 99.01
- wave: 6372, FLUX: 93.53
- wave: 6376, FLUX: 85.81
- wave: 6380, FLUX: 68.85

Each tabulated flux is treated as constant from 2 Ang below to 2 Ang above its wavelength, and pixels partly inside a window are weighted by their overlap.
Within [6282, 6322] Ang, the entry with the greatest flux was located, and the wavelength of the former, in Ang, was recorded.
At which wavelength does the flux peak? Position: 6300 Ang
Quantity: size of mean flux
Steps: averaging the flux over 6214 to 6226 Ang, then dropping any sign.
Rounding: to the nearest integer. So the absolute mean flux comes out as 72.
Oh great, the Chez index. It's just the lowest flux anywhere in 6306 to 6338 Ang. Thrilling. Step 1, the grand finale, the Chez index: 76.2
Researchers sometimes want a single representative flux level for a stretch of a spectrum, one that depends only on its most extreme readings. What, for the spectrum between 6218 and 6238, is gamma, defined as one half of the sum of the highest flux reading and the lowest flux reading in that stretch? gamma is 70.3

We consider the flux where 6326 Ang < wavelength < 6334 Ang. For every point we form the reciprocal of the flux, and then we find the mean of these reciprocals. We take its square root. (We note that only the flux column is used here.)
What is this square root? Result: 0.111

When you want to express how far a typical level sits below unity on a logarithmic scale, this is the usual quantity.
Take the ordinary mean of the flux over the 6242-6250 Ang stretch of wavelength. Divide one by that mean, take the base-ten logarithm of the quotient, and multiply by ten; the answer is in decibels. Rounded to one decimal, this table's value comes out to -19.7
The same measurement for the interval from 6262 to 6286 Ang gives -19.2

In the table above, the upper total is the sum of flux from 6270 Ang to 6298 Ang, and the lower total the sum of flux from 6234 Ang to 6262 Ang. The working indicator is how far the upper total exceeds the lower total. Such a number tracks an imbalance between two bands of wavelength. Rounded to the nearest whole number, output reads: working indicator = -23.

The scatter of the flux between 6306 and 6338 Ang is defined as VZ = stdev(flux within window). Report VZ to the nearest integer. 2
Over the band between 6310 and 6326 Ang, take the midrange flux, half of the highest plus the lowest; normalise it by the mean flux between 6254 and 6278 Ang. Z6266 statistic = 0.98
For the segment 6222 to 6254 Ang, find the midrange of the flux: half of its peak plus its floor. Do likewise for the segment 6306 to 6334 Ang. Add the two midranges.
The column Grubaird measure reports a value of 171.3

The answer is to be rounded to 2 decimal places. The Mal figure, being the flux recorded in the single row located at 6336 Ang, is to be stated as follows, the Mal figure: 76.20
